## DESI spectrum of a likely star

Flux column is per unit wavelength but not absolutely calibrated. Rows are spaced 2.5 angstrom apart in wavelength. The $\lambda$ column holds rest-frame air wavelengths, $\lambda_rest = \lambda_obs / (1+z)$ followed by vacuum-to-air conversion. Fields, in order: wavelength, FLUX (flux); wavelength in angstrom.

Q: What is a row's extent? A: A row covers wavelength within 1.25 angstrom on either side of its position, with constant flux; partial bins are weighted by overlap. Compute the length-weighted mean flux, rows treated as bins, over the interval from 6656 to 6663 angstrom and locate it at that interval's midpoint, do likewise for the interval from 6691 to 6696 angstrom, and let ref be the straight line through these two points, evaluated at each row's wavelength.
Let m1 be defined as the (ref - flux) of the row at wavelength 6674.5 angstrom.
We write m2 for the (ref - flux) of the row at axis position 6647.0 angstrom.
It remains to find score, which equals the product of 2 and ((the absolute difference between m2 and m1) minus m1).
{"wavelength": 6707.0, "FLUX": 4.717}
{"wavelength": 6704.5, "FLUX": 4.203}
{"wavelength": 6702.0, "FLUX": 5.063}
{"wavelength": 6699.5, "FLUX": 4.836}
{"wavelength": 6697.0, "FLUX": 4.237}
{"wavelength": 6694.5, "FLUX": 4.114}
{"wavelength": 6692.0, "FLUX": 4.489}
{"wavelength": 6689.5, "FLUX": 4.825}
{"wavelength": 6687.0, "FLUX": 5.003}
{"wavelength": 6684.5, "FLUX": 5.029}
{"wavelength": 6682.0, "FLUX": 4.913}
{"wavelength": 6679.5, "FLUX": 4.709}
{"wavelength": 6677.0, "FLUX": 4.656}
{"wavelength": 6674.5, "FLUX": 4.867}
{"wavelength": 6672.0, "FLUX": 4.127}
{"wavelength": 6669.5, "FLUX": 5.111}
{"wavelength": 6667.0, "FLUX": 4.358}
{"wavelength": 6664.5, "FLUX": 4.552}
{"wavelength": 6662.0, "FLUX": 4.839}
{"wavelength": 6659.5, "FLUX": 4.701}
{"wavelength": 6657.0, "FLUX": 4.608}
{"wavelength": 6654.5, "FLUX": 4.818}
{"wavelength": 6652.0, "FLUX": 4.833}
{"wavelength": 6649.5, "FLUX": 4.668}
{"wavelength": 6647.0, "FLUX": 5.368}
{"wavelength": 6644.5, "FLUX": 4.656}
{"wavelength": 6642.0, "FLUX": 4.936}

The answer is 0.99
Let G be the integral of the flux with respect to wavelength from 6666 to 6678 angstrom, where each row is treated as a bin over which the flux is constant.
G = 56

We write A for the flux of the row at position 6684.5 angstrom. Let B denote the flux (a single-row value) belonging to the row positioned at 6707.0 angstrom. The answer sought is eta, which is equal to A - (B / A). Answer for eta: 4.09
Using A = 5.029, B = 4.717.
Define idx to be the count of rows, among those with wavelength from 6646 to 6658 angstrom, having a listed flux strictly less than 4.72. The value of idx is 2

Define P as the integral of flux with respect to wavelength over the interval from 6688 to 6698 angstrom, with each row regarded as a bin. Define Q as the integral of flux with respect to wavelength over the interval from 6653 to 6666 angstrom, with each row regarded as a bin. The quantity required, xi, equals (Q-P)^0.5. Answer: 4.1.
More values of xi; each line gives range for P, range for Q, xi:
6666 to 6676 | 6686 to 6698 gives 2.9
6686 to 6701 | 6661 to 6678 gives 3.2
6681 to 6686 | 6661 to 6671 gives 4.7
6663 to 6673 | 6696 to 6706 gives 0.6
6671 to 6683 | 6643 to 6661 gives 5.5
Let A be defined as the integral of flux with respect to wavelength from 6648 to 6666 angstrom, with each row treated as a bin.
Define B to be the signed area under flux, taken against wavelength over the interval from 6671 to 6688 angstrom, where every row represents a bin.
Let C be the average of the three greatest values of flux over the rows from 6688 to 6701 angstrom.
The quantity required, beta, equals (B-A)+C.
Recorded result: 1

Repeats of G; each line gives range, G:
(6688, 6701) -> 59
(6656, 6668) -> 55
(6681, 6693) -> 58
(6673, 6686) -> 63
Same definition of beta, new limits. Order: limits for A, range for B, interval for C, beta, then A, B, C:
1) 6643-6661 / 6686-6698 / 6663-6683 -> -27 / 87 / 54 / 4.96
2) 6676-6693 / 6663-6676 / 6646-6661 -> -17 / 82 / 60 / 5.01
